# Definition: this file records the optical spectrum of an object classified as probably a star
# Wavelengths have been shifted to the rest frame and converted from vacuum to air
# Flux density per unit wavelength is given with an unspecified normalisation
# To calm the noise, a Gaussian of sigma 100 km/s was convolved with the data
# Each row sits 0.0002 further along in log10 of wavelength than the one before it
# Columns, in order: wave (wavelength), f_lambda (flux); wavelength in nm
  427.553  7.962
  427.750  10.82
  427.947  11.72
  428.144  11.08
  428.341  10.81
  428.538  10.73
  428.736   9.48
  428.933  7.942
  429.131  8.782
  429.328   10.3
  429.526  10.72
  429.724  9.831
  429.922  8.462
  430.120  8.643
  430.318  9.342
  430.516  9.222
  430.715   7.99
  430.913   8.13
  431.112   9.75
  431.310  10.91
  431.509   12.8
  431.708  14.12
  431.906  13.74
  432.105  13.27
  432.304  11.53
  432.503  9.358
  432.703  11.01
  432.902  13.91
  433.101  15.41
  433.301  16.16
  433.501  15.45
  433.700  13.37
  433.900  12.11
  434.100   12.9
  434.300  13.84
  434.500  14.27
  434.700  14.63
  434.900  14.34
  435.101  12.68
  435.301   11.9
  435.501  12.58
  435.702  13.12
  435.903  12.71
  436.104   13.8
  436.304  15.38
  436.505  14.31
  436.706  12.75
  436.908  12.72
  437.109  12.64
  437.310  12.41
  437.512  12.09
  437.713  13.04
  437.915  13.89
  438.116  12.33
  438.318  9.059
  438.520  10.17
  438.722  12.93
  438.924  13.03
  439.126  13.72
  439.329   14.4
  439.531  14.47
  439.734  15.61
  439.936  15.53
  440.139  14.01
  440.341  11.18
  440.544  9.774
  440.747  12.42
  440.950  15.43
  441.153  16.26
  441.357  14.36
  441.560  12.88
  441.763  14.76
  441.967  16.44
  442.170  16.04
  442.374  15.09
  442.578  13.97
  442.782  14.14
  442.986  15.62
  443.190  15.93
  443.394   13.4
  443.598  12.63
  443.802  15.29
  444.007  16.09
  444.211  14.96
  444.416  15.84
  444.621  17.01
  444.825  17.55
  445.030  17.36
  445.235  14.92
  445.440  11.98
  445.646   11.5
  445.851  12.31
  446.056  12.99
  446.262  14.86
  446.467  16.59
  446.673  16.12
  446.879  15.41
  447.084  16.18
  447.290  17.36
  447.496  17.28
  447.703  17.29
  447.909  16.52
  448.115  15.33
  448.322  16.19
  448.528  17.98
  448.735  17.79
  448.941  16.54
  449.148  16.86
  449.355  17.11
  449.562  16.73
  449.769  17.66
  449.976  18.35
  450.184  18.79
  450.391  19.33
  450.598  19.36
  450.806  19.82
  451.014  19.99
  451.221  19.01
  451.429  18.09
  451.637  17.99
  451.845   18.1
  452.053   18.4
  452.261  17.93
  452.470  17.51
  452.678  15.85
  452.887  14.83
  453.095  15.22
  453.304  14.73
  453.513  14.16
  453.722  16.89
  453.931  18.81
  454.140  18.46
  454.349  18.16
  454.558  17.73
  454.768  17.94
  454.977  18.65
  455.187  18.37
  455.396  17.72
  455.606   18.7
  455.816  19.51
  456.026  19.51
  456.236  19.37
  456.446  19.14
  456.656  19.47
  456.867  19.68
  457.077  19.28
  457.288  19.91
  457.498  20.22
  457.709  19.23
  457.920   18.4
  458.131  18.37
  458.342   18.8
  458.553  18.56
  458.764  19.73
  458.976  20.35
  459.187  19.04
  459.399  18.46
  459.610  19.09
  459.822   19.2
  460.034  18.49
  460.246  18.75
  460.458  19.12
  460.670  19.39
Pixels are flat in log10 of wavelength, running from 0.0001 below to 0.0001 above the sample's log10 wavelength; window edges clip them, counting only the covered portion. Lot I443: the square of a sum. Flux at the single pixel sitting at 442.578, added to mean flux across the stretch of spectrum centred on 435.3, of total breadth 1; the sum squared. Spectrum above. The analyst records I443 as 723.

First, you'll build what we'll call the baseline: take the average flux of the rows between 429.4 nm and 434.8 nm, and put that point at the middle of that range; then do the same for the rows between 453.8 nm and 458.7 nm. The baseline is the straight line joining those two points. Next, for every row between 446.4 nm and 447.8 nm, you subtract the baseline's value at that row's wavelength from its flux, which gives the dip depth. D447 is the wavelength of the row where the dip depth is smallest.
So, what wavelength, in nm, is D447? 446.879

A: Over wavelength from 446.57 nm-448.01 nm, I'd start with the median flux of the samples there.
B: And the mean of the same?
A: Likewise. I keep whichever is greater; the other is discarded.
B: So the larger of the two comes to 16.6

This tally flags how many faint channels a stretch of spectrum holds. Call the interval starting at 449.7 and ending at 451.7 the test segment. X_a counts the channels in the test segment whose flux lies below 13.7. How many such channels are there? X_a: 0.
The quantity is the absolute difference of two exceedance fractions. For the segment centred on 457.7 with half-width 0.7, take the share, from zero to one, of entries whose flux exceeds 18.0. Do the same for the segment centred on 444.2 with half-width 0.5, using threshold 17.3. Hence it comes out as 1.0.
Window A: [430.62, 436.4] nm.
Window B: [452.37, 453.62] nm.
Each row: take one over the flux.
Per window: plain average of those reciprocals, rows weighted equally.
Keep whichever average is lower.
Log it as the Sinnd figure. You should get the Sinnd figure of 0.065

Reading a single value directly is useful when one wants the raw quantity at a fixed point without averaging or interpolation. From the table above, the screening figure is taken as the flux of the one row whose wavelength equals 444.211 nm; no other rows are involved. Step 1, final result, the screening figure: 14.96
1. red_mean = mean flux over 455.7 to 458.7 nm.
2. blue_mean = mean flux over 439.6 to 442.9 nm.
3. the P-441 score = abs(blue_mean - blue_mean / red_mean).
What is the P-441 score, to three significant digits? 13.5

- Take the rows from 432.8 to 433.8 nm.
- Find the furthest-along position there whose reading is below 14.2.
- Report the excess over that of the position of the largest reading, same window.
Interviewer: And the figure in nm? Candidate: -0.40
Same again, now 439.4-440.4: -0.61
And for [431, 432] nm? -0.20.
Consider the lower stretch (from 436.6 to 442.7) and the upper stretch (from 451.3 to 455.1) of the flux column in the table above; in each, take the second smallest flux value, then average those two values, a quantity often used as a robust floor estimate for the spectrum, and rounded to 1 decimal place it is 12.3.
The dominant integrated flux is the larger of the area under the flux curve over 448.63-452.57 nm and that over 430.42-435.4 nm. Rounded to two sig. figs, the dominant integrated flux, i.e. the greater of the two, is 72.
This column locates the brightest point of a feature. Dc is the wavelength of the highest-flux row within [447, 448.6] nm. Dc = 448.528 nm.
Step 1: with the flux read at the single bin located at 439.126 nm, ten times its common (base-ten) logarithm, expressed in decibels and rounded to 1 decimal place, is 11.4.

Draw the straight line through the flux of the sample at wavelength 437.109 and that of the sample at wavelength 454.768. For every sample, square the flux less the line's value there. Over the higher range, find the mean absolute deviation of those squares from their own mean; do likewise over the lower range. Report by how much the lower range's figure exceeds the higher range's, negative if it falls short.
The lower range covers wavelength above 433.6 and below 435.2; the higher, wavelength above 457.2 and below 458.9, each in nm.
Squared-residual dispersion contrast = 1.7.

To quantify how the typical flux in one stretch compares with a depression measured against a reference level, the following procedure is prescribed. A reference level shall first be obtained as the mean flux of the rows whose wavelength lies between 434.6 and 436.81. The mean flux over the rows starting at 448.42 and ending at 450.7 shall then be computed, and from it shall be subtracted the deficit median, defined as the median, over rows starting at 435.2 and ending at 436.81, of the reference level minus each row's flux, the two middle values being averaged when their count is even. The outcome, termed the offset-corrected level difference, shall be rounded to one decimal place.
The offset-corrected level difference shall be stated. 17.3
